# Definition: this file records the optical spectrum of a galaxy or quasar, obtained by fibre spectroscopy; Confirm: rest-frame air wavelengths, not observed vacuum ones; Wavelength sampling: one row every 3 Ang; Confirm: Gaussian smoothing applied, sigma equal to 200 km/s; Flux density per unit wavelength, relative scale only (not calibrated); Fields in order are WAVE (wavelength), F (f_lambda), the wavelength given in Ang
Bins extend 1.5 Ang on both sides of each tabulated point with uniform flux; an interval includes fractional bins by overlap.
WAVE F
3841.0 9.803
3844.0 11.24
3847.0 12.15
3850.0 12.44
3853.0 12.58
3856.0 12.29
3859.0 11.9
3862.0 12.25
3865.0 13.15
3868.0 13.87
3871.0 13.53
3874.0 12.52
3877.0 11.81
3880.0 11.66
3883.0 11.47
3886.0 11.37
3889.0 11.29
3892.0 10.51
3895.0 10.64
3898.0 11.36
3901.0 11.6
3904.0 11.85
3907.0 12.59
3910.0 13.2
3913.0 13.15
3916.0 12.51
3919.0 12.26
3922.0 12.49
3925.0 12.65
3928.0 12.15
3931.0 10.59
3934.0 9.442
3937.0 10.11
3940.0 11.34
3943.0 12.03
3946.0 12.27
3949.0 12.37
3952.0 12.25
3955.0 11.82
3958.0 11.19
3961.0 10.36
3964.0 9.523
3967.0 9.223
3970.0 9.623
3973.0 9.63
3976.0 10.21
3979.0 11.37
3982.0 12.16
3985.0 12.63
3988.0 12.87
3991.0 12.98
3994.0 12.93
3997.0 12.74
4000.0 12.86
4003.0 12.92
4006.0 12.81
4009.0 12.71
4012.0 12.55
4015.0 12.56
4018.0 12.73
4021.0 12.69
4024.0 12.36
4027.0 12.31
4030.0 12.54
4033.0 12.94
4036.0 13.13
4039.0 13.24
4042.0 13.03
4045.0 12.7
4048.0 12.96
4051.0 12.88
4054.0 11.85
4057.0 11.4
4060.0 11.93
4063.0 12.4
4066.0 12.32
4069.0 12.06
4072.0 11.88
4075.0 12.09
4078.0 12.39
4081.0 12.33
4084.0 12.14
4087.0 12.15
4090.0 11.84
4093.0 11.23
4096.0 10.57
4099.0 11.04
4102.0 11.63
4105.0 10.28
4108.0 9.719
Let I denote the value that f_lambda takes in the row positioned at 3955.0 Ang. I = 11.82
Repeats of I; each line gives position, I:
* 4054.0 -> 11.85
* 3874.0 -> 12.52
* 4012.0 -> 12.55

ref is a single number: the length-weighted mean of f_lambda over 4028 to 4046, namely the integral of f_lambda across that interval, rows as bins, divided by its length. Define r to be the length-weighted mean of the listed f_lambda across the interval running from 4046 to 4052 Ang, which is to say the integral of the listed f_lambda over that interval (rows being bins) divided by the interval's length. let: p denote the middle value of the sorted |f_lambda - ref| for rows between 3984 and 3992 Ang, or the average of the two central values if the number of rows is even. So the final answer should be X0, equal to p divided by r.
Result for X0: 0.00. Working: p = 0.06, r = 12.9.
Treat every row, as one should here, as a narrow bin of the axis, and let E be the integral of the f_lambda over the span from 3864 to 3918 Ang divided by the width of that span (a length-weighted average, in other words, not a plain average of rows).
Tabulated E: 12.1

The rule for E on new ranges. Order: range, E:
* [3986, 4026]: 12.7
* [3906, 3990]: 11.5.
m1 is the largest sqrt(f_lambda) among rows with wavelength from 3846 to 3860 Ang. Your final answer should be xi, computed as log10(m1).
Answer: 0.550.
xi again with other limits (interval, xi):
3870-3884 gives 0.566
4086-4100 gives 0.542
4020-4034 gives 0.556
